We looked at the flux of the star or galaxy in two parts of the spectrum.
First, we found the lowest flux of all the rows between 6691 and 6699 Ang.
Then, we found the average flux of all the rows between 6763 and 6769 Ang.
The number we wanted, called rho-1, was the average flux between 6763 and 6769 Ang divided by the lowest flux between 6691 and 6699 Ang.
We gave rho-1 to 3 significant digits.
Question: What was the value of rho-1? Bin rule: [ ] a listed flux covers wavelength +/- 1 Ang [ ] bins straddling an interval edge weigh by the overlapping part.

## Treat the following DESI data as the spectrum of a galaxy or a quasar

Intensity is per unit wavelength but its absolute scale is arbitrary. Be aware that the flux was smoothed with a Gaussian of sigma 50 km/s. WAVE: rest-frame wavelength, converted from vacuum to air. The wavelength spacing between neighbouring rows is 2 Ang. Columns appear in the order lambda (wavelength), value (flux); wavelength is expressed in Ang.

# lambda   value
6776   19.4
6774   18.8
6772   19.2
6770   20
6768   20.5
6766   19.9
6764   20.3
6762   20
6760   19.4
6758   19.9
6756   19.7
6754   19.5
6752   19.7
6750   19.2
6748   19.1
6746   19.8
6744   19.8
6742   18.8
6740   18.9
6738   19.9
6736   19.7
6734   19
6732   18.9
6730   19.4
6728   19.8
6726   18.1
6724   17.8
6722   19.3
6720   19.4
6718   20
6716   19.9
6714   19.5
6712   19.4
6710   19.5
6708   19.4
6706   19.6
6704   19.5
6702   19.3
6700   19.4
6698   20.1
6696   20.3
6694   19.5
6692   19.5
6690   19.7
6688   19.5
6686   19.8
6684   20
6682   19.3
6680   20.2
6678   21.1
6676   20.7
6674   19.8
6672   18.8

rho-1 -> 1.04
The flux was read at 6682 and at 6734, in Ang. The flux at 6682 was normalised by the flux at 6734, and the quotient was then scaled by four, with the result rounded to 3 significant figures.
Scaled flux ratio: 4.06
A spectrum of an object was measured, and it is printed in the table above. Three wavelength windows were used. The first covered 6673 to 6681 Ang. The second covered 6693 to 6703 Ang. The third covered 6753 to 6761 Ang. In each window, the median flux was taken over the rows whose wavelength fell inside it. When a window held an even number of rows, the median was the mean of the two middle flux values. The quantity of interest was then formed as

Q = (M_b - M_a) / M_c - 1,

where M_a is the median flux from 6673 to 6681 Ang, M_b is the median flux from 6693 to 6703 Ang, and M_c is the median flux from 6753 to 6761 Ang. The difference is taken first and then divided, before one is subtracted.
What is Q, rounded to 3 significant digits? -1.05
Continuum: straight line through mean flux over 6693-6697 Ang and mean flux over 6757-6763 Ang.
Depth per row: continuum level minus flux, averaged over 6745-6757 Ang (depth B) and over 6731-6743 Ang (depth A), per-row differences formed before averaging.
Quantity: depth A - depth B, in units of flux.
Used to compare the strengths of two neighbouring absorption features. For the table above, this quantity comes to 0.3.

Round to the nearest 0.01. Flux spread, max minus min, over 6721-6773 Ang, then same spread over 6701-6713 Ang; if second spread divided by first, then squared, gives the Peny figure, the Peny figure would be 0.01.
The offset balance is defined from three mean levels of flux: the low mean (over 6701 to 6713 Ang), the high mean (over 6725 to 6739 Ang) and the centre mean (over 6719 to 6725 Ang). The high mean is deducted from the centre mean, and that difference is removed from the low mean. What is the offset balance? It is 19.87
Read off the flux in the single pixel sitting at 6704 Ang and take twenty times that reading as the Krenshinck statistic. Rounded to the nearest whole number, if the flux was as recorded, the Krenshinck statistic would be 390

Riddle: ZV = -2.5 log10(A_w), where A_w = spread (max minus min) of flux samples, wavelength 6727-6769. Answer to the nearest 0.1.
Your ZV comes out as -0.6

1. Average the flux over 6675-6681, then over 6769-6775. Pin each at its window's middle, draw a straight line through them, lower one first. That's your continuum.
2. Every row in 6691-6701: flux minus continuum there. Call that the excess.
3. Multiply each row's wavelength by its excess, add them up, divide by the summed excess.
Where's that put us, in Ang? 6695.6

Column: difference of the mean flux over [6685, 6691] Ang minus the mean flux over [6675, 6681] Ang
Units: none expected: -1.0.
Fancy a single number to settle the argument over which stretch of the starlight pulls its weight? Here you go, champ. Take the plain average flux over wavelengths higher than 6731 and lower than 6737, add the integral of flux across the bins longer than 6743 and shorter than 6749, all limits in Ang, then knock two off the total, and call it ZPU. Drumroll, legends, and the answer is 135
